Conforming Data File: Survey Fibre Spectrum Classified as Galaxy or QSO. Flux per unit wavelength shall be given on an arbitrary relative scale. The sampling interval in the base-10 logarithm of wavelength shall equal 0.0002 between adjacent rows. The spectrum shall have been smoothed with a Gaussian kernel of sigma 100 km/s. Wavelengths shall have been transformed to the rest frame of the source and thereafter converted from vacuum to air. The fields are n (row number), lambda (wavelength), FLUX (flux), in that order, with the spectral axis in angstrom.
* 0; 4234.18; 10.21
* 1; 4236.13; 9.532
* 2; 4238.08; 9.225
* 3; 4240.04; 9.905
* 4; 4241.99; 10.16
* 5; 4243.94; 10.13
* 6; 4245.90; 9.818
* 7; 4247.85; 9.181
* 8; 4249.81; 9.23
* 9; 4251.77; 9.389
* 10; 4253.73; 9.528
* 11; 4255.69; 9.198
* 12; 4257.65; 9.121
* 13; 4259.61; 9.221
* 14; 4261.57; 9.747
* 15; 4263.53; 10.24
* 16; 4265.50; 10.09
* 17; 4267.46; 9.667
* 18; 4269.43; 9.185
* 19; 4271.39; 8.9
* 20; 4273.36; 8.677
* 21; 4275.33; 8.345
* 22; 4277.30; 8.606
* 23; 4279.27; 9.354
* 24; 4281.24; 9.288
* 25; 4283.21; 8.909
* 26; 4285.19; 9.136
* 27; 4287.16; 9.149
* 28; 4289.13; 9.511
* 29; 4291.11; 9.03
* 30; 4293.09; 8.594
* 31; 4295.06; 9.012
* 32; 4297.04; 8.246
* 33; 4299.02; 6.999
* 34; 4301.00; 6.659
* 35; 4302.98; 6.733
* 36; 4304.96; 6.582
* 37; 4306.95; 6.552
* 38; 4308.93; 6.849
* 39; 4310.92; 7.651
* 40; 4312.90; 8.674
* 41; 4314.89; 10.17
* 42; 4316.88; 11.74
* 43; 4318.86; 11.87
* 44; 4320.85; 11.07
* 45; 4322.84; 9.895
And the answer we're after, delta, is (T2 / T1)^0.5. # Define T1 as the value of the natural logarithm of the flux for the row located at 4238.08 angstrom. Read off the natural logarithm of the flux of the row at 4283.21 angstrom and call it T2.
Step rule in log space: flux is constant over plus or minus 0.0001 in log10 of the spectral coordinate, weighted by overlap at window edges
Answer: 0.99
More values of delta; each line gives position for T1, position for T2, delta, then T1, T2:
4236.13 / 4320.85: 1.03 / 2.25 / 2.40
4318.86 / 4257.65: 0.95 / 2.47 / 2.21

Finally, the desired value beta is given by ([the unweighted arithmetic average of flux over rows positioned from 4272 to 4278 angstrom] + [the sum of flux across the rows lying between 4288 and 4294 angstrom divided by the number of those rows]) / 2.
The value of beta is 8.8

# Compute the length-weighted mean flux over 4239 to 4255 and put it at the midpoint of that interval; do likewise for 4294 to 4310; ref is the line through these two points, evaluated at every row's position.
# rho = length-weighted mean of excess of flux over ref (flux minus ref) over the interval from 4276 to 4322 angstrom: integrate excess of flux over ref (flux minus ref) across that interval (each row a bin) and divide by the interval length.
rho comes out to 1.4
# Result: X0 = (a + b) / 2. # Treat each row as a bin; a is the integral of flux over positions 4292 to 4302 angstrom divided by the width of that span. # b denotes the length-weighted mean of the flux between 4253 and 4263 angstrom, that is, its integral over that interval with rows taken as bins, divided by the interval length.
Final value 8.7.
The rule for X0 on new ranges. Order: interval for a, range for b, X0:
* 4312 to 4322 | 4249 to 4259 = 10.0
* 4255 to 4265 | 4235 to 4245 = 9.7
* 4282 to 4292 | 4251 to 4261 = 9.2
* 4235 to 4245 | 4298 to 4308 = 8.3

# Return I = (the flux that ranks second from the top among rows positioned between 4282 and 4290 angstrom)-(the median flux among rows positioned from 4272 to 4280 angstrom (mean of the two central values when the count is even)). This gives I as 0.5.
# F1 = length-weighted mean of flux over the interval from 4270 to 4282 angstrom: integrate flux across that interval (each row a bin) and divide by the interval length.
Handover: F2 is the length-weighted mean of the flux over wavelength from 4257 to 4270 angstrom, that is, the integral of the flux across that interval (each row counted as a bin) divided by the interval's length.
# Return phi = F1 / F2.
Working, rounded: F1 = 8.9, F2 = 9.6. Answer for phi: 0.9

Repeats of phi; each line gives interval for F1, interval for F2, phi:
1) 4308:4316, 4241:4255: 0.9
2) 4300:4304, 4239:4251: 0.7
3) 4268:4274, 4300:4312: 1.3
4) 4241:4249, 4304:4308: 1.5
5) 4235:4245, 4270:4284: 1.1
